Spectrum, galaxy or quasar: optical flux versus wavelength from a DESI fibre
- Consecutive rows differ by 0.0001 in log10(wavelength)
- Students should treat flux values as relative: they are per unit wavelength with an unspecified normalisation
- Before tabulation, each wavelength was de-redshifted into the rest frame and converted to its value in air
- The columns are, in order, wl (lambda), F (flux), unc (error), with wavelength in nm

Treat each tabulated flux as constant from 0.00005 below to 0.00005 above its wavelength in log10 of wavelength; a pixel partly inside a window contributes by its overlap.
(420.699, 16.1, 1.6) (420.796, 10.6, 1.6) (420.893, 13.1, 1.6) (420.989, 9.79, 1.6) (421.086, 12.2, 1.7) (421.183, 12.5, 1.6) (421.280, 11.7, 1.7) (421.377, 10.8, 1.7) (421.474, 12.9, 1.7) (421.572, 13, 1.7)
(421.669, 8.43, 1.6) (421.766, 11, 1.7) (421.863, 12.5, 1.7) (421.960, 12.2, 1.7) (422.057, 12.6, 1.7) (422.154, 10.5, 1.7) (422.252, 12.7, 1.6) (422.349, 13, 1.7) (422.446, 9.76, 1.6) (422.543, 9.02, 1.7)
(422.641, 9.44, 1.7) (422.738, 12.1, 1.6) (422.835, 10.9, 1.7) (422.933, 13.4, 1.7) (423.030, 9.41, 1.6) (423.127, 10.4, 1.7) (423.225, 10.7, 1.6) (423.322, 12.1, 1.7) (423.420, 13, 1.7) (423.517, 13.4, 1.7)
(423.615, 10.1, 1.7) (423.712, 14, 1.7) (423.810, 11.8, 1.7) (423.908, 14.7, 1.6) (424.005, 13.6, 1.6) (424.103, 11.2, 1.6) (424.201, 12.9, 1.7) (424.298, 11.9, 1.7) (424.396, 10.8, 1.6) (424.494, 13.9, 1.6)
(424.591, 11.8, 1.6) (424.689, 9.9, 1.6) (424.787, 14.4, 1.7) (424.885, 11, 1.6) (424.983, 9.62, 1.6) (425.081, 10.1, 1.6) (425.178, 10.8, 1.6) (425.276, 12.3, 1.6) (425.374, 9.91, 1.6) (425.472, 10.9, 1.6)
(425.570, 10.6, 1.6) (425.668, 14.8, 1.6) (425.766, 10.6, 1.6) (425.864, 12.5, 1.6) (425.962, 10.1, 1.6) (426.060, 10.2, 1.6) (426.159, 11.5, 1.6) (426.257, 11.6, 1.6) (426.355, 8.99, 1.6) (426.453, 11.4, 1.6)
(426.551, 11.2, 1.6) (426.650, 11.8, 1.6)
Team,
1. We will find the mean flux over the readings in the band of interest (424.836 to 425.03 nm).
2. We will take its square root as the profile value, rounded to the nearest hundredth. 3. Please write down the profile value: 3.21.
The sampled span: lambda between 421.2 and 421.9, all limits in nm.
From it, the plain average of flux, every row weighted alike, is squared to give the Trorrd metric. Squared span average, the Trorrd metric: 132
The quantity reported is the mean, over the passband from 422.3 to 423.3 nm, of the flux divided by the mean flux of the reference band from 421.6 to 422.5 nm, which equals 0.95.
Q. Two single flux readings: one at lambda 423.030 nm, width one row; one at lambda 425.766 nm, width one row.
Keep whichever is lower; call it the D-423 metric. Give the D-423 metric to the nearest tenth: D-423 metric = 9.4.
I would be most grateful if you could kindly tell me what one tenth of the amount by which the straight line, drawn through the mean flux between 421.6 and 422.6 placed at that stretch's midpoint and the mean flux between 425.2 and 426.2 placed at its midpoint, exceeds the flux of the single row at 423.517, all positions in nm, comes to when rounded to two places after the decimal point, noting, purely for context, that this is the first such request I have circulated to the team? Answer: -0.22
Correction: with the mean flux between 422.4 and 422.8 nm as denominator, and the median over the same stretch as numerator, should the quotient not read 0.95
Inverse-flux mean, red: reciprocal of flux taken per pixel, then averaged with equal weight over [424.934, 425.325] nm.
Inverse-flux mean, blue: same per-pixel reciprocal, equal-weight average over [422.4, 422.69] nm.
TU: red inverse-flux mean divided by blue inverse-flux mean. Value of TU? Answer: 0.89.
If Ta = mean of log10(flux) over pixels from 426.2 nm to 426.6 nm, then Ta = 1.03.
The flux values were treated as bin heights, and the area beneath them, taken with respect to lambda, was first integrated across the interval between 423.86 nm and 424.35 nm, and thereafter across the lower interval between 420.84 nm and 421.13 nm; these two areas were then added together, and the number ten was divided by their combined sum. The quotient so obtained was 1.03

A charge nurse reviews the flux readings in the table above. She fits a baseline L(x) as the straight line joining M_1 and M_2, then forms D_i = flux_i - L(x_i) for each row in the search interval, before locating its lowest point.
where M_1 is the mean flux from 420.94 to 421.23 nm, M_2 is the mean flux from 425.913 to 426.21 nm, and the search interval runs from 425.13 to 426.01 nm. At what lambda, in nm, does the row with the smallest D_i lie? 425.374 nm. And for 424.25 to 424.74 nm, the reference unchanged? 424.689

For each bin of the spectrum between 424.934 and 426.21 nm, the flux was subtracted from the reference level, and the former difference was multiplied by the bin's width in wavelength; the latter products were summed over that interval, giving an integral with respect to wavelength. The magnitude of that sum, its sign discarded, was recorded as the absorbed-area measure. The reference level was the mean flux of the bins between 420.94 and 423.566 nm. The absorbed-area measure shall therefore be 0.50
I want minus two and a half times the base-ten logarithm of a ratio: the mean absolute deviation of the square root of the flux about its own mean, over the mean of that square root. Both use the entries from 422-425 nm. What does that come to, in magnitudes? 3.05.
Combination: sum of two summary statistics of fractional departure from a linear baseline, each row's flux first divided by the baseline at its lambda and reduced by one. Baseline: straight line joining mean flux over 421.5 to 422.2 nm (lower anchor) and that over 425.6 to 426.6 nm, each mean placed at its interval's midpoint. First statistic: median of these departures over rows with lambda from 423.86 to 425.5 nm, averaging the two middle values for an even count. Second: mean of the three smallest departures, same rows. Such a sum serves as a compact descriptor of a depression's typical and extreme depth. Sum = -0.15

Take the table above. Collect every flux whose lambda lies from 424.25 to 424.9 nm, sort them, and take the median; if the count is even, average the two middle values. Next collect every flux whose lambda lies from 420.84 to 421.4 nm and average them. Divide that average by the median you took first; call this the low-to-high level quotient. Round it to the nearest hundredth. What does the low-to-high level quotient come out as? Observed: 0.99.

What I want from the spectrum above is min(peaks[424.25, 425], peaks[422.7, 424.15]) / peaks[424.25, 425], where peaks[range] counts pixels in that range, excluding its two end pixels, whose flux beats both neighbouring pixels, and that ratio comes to 1.00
